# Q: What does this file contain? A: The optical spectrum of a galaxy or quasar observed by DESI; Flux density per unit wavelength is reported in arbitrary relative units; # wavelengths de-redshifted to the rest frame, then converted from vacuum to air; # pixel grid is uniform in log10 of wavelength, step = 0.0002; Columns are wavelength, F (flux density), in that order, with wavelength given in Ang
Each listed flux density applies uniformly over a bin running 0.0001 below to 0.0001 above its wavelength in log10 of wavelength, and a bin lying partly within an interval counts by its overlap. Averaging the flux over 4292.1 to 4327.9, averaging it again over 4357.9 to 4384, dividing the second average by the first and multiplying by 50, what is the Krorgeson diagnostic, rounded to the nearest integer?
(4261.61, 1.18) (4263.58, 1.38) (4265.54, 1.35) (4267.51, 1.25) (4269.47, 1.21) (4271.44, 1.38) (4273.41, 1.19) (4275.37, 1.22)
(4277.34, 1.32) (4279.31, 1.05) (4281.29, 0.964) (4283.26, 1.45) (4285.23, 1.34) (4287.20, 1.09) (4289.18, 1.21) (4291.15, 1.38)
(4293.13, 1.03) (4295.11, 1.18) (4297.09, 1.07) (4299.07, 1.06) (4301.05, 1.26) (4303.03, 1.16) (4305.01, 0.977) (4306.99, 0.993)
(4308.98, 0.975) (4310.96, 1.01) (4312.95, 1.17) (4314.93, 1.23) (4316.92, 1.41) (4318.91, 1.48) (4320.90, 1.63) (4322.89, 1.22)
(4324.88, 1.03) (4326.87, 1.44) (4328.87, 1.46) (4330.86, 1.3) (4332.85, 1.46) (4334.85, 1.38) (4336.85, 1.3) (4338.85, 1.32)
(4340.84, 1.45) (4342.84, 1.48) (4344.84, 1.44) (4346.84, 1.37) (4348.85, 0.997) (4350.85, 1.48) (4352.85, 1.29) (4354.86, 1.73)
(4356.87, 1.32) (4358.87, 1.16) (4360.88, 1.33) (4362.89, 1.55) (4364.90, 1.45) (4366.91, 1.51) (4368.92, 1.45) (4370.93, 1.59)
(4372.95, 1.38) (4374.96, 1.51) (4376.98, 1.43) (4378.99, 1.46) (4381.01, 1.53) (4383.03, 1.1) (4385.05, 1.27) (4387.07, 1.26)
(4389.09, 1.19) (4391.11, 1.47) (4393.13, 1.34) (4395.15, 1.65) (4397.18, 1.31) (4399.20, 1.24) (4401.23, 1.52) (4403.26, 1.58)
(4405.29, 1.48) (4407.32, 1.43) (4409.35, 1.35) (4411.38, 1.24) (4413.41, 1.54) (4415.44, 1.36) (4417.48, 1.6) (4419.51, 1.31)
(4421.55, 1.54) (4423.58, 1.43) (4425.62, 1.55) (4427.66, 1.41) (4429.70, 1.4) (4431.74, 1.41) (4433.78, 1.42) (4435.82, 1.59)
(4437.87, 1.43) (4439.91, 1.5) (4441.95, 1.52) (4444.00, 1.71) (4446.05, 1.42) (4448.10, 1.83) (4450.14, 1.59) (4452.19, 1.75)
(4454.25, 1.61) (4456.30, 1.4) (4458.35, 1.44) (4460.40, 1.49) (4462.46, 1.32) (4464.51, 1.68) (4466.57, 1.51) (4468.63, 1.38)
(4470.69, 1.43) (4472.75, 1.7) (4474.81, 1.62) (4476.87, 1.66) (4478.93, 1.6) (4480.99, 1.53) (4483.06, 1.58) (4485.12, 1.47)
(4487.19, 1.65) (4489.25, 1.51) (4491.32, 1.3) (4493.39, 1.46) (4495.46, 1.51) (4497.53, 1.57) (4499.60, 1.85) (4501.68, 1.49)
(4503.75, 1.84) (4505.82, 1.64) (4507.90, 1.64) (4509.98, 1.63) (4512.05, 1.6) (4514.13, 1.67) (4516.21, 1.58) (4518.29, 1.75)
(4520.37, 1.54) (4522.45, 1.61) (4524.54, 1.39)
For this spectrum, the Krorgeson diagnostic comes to 60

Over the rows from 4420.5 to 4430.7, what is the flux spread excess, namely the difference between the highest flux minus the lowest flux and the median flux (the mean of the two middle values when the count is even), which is -1.3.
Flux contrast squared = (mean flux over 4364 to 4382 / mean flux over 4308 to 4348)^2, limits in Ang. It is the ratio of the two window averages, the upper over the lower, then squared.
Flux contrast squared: 1.24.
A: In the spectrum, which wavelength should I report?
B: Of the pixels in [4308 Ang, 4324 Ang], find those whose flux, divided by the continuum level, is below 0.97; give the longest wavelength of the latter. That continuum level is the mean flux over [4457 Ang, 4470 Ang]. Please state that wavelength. 4322.89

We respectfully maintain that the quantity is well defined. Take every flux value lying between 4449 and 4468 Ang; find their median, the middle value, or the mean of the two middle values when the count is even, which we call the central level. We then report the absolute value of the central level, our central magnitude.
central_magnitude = 1.51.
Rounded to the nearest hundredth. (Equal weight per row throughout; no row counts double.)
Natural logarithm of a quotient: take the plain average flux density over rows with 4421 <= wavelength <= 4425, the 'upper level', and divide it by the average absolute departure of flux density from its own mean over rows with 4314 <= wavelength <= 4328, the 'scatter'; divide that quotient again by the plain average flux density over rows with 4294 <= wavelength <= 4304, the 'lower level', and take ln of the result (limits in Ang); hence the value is 2.08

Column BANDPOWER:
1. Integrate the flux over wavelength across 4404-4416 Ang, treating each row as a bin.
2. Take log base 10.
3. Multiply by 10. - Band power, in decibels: 12.3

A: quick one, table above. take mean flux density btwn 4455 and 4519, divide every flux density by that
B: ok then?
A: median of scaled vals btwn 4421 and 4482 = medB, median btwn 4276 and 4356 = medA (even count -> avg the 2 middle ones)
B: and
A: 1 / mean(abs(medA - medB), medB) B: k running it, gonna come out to 1.8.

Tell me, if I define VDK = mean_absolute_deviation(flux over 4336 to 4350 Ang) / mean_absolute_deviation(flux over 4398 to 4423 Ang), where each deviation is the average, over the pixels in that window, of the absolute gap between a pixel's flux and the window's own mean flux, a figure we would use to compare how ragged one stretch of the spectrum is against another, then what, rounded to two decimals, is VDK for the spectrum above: 1.01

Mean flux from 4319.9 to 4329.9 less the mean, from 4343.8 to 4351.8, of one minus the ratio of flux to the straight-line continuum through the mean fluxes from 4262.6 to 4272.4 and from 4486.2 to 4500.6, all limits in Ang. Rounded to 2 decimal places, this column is 1.30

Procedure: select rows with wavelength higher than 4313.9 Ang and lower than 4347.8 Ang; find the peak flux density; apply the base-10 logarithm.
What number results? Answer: 0.21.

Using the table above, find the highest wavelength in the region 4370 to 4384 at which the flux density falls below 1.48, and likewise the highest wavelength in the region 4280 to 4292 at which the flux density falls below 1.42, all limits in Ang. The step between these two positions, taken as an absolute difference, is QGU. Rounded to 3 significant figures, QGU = 91.9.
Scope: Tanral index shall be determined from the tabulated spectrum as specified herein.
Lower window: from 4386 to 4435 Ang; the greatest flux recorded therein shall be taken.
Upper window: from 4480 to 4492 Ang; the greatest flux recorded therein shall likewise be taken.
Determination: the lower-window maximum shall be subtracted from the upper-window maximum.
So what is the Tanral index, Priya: 0.00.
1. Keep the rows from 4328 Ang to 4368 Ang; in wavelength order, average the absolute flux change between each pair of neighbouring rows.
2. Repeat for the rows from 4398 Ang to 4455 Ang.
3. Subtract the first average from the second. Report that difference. -0.02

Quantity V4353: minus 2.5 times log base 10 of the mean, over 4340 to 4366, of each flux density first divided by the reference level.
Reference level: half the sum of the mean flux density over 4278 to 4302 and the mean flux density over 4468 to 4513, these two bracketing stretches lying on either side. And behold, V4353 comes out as -0.01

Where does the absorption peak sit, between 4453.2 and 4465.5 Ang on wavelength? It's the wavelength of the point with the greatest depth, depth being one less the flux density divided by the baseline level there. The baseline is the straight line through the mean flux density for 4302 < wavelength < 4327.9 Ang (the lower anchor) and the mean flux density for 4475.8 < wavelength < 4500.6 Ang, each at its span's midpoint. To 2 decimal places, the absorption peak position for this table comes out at 4462.46 Ang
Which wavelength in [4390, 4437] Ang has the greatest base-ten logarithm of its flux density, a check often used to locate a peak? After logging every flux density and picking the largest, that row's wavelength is 4395.15 Ang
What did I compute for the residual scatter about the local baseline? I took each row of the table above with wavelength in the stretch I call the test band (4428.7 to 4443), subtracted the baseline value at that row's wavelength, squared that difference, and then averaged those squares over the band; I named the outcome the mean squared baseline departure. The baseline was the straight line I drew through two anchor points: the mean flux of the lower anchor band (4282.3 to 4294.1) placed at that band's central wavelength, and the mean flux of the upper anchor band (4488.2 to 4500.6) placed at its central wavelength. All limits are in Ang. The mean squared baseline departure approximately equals 0.00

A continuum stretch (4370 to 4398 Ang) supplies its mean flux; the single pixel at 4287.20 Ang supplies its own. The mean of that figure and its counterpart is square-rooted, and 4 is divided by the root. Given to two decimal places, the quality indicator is 3.59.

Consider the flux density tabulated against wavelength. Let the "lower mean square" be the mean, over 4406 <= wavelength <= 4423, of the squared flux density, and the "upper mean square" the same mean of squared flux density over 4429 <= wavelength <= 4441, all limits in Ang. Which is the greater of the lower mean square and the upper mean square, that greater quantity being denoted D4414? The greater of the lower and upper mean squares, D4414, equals 2.1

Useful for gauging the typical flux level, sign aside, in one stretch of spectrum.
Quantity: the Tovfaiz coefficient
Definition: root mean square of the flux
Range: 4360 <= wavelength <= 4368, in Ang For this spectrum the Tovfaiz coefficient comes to 1.46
